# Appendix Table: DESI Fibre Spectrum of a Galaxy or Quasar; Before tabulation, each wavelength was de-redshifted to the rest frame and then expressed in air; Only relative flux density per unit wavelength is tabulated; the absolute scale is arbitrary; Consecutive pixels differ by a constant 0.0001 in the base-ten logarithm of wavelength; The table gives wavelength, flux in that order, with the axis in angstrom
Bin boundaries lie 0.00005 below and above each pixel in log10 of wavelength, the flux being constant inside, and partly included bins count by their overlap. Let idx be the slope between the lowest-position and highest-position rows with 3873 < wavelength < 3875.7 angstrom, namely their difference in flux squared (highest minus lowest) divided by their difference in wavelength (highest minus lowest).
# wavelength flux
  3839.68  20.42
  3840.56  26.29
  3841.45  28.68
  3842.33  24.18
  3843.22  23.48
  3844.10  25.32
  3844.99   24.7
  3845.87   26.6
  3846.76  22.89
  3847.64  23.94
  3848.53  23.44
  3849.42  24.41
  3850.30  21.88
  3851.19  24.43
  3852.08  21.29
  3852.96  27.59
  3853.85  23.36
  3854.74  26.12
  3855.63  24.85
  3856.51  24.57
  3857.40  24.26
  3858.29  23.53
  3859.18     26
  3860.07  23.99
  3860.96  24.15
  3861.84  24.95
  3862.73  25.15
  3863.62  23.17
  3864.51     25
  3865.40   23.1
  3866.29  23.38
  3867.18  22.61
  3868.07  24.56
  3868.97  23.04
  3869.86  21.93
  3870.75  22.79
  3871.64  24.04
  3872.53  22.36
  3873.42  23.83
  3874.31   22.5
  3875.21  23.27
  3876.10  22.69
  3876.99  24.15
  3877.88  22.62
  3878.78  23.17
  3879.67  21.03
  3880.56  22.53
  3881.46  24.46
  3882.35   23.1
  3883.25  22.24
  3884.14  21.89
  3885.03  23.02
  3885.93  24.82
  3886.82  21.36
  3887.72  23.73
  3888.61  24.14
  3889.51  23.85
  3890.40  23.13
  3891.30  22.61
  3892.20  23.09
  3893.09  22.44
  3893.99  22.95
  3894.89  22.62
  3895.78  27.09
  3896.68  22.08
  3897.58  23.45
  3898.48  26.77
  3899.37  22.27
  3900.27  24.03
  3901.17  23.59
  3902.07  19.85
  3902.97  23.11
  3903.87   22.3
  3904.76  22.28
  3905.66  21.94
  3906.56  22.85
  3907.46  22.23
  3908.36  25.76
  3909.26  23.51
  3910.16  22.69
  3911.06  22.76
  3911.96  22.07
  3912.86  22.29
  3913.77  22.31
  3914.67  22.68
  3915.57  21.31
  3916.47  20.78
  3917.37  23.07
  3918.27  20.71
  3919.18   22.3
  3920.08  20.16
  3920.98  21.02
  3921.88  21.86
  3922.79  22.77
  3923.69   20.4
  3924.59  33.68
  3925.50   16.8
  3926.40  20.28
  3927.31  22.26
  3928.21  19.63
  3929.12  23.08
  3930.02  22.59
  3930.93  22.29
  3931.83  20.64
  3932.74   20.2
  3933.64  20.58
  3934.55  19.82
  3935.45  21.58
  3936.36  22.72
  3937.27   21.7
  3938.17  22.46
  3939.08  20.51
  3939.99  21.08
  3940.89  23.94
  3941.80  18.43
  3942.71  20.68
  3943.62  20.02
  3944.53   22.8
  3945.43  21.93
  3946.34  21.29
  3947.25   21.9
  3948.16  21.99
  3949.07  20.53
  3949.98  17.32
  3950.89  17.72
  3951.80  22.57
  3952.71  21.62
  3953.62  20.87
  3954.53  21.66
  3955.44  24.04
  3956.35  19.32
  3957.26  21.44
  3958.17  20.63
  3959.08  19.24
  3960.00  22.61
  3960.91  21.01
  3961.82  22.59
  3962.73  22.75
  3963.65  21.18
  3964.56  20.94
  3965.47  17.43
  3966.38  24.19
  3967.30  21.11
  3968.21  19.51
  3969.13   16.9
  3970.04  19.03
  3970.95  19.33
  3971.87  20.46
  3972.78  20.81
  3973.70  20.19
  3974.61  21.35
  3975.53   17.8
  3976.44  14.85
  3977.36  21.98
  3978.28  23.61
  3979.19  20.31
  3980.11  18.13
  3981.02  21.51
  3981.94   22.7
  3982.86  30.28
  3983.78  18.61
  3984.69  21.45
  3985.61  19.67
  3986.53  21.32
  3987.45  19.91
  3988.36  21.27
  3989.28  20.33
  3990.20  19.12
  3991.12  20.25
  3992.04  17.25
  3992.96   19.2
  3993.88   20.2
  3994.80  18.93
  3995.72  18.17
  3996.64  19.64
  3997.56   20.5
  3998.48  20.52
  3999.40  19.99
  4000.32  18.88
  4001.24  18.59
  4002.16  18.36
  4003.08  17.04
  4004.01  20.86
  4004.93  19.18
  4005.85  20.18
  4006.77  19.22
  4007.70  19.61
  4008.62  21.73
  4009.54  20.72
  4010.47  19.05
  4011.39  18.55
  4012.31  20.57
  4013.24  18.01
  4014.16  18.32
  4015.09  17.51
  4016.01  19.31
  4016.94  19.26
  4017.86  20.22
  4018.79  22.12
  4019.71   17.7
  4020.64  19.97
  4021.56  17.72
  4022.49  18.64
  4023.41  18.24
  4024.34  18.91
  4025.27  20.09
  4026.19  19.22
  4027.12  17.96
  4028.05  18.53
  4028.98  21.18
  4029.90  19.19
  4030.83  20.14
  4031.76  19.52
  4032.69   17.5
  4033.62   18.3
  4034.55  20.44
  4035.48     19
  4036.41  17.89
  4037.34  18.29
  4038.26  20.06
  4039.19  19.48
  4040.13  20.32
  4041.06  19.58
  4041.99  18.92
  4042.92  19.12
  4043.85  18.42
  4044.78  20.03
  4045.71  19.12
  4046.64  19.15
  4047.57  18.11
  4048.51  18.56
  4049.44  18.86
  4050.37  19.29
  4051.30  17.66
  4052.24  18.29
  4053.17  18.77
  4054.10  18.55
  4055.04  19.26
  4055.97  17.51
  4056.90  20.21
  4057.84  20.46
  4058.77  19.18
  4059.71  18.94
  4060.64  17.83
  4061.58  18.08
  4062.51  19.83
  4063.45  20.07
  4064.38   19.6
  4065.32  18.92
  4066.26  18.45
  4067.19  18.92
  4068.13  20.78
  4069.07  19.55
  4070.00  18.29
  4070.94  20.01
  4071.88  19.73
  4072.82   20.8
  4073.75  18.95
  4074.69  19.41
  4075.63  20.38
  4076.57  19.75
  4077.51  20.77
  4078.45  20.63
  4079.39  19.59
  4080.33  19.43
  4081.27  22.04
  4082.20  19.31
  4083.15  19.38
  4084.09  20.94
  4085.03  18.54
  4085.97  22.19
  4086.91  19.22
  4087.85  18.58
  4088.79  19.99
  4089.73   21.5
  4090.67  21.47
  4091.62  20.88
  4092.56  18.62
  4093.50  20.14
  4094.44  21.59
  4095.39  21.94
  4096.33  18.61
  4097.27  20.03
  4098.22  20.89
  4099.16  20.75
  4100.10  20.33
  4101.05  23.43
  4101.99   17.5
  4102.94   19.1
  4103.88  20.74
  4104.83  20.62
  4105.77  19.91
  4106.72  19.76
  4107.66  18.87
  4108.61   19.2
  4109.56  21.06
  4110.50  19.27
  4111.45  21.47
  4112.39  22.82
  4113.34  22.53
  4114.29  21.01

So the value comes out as -15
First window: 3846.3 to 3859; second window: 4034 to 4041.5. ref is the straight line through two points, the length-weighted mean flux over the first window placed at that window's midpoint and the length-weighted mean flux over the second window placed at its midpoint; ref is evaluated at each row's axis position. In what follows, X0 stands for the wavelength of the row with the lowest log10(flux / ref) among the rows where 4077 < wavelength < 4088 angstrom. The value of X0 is 4085.03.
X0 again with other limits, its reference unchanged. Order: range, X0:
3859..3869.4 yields 3867.18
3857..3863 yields 3858.29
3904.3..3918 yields 3916.47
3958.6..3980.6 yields 3976.44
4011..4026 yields 4015.09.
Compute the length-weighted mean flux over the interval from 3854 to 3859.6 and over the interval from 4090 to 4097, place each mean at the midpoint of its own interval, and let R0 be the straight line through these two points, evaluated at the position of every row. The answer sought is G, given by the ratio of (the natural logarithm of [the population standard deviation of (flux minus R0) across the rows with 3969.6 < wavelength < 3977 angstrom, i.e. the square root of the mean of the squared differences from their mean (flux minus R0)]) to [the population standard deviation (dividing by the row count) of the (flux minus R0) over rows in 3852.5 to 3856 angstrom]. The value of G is 0.4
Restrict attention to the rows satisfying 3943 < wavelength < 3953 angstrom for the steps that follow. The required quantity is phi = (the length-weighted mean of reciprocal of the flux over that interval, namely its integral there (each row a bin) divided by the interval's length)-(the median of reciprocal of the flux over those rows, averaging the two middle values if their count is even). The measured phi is 0.0020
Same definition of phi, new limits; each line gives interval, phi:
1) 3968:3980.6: 0.0013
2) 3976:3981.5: 0.0030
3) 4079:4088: -0.0013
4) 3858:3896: -0.0003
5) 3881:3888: 0.0001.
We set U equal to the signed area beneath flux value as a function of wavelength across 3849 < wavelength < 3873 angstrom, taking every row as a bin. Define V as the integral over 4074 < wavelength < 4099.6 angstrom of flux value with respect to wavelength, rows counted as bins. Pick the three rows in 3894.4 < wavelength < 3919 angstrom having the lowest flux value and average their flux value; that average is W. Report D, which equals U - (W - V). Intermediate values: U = 575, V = 518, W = 20.4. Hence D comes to 1072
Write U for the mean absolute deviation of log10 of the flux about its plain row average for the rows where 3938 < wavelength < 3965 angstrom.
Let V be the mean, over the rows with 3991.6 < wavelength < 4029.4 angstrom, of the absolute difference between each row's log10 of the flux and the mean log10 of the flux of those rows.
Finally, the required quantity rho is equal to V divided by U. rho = 0.9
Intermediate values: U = 0.0251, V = 0.022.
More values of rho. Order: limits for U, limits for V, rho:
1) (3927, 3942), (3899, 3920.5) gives 0.7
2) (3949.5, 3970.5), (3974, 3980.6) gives 1.5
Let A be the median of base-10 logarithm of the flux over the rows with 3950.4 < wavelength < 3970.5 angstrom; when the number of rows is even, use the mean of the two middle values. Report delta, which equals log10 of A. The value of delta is 0.122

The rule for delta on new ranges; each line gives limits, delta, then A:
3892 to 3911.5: 0.133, 1.36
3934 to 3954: 0.124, 1.33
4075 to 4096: 0.116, 1.31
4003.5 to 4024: 0.109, 1.28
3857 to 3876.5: 0.137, 1.37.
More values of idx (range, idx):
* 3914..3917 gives -46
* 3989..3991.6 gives -2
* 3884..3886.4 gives 76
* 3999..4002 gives -29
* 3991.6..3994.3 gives 60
